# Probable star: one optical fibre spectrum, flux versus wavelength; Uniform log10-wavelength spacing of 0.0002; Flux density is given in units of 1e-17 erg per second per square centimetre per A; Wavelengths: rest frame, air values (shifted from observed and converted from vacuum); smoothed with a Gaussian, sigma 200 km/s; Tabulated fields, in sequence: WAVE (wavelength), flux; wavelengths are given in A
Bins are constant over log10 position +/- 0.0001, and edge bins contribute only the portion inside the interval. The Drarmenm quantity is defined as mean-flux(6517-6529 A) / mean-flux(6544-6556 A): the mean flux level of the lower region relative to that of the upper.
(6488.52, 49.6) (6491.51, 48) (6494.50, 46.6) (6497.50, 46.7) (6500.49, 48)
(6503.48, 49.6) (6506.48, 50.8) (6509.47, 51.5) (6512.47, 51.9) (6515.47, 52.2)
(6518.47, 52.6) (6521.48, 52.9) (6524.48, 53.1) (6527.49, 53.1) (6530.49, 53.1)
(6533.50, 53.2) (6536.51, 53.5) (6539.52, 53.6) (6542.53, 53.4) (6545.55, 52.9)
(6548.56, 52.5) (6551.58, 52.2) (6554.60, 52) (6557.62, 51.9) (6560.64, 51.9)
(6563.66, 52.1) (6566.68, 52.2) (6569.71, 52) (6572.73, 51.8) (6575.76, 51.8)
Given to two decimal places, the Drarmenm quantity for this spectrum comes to 1.01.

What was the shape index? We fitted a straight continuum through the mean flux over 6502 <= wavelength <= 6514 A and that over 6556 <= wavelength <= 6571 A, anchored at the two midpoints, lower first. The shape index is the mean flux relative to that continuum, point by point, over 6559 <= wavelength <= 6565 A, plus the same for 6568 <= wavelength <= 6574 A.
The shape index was 2.00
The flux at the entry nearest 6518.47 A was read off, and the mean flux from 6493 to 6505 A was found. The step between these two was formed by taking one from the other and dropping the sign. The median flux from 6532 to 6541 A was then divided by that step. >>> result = 11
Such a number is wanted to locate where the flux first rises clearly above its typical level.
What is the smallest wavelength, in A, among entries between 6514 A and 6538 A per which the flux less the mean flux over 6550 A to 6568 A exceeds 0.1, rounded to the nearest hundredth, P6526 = 6515.47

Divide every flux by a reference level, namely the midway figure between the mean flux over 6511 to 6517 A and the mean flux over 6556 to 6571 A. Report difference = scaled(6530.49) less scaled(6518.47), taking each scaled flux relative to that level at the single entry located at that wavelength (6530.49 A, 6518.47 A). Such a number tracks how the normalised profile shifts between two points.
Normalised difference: 0.010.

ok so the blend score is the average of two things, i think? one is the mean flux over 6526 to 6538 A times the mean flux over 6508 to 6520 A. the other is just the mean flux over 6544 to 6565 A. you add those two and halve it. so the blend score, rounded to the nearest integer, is 1411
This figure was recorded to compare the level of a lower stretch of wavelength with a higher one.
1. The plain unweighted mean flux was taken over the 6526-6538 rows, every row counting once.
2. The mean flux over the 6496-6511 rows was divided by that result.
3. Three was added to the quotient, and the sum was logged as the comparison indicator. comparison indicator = 3.93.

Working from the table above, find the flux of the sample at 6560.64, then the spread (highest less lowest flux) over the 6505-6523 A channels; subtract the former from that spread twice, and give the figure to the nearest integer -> -102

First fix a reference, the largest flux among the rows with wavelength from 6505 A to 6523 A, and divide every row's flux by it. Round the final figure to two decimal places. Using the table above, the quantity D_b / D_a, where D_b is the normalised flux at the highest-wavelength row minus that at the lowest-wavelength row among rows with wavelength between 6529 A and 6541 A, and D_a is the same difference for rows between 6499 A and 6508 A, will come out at 0.18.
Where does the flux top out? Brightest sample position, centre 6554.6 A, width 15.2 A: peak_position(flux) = 6548.56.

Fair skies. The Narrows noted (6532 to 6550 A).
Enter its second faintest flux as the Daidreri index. 52.9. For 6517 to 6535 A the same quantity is 52.9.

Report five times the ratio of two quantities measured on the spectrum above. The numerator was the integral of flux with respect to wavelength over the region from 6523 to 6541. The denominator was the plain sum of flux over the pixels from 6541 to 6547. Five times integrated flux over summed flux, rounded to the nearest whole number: 45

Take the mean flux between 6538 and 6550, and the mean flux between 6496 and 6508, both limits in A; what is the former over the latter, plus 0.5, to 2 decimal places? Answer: 1.59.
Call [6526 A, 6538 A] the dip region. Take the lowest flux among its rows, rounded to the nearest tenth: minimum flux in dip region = 53.1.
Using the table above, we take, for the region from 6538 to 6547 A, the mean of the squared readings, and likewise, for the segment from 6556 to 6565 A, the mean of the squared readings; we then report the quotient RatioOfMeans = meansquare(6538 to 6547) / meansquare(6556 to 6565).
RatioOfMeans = 1.05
